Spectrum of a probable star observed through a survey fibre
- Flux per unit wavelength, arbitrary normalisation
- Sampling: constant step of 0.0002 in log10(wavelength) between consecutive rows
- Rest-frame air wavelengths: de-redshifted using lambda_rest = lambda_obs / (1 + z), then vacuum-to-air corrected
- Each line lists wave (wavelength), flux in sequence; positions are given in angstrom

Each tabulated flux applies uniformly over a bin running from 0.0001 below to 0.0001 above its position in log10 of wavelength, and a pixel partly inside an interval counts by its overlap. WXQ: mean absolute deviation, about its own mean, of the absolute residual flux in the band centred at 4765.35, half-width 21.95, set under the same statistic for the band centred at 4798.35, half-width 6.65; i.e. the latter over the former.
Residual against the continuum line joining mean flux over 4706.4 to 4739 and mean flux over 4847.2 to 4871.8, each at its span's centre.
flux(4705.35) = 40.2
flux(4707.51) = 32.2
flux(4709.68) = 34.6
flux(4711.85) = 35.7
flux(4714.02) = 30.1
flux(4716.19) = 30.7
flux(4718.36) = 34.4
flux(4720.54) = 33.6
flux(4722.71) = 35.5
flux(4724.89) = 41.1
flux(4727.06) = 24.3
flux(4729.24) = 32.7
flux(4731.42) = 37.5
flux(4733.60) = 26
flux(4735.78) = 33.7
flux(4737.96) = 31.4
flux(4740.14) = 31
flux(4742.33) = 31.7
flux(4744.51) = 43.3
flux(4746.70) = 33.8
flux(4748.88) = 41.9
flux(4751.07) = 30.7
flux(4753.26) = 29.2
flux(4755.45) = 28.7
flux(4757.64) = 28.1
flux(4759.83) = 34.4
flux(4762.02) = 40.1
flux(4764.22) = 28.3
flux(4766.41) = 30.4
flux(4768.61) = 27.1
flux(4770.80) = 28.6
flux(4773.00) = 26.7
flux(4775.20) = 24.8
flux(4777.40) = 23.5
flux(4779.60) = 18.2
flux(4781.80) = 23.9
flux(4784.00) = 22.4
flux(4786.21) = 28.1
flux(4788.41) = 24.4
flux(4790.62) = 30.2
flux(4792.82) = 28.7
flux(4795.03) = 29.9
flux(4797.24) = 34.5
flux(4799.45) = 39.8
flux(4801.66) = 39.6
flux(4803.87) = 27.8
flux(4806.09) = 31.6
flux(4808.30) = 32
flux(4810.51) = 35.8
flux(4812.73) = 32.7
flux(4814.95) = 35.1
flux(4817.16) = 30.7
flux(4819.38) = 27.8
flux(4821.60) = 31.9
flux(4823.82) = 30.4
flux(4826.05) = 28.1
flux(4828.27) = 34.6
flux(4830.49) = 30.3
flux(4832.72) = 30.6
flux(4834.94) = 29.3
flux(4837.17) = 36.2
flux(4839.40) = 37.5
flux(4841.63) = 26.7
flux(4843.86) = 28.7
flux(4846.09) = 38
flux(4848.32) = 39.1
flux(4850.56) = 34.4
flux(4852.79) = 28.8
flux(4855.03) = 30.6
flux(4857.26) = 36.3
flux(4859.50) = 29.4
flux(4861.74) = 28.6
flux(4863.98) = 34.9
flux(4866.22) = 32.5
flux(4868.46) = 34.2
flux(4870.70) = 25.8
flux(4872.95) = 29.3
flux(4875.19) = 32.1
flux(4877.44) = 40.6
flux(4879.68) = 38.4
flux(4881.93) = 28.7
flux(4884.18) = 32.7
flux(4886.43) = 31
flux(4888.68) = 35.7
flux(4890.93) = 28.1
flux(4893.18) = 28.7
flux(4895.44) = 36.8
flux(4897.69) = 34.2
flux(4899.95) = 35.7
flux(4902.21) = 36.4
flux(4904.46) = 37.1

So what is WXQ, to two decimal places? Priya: 0.61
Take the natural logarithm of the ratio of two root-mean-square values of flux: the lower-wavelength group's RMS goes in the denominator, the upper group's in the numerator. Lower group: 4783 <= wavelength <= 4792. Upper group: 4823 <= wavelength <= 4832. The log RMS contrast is 0.16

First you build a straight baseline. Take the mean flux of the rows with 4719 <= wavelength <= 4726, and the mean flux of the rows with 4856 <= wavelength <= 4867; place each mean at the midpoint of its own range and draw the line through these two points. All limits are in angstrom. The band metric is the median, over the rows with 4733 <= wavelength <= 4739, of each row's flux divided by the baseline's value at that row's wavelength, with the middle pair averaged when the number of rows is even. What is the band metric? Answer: 0.87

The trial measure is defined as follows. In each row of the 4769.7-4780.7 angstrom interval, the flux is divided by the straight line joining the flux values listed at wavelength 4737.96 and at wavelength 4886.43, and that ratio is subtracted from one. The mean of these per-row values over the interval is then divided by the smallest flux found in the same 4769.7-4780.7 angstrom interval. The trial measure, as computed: 0.012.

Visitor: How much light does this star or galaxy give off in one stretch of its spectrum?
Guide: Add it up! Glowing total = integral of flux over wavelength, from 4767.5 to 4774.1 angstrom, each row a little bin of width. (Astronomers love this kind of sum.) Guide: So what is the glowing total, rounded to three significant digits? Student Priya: 181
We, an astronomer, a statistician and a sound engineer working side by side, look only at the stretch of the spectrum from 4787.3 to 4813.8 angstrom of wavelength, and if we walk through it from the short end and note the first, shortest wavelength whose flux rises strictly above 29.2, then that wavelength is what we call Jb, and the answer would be 4790.62 angstrom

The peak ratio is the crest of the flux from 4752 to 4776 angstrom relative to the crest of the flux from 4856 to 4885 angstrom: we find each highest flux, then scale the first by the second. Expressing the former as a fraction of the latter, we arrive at 0.99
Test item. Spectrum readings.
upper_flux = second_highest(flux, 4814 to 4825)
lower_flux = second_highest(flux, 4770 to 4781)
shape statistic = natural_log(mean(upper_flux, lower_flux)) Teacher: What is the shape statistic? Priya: 3.38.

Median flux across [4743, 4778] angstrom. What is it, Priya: 29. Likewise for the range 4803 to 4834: 31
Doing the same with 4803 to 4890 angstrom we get 32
